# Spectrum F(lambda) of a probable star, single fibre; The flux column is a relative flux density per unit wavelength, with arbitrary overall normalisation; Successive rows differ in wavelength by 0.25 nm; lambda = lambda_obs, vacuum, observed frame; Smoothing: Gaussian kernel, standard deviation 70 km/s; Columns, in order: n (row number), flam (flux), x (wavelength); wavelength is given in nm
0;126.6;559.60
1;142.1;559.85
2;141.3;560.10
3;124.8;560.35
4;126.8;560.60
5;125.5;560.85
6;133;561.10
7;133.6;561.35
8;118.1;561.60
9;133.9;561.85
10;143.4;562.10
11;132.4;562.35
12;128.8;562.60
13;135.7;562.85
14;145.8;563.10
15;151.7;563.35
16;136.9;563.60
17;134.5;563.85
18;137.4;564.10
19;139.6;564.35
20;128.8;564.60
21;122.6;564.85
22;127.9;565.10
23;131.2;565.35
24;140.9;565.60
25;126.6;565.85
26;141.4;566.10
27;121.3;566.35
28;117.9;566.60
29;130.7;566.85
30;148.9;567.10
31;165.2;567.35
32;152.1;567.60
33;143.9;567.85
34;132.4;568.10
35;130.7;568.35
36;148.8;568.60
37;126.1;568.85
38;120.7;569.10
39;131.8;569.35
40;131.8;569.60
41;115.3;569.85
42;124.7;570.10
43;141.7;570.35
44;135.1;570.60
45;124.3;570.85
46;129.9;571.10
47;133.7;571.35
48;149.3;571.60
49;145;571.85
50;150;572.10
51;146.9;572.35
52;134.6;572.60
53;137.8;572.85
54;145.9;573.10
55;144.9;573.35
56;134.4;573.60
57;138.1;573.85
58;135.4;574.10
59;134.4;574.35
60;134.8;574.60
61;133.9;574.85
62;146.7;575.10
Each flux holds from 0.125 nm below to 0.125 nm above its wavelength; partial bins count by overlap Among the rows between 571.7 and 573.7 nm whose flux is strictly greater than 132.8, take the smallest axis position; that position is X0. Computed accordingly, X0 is 571.85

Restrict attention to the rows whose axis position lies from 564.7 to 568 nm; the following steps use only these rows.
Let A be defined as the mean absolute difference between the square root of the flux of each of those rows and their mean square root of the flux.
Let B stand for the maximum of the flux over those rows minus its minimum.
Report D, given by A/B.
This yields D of 0.0104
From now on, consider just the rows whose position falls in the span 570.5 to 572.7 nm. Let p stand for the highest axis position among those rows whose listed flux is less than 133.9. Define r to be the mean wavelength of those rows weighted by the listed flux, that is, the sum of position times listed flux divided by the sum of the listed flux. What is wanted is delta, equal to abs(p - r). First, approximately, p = 571.35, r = 571.62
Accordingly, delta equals 0.27 nm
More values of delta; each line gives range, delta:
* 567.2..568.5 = 0.53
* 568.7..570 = 0.50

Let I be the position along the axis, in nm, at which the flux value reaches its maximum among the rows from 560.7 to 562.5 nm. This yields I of 562.10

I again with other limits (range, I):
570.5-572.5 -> 572.10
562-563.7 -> 563.35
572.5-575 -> 573.10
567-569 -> 567.35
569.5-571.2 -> 570.35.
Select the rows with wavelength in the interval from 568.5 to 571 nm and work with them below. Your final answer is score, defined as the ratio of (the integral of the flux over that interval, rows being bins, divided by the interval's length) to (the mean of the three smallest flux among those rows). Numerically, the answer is 1.08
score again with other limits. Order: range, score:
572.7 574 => 1.02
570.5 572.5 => 1.08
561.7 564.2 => 1.05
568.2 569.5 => 1.05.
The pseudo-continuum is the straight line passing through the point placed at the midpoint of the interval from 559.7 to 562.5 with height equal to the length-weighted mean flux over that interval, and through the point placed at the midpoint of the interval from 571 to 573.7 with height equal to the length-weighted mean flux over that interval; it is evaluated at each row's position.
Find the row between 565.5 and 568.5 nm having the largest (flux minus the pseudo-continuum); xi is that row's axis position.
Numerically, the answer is 567.35 nm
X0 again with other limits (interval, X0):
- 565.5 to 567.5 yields 565.60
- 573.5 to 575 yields 573.60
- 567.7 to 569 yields 567.85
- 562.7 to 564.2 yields 562.85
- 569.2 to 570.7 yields 570.35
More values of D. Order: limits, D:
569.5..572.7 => 0.0105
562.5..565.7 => 0.0089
